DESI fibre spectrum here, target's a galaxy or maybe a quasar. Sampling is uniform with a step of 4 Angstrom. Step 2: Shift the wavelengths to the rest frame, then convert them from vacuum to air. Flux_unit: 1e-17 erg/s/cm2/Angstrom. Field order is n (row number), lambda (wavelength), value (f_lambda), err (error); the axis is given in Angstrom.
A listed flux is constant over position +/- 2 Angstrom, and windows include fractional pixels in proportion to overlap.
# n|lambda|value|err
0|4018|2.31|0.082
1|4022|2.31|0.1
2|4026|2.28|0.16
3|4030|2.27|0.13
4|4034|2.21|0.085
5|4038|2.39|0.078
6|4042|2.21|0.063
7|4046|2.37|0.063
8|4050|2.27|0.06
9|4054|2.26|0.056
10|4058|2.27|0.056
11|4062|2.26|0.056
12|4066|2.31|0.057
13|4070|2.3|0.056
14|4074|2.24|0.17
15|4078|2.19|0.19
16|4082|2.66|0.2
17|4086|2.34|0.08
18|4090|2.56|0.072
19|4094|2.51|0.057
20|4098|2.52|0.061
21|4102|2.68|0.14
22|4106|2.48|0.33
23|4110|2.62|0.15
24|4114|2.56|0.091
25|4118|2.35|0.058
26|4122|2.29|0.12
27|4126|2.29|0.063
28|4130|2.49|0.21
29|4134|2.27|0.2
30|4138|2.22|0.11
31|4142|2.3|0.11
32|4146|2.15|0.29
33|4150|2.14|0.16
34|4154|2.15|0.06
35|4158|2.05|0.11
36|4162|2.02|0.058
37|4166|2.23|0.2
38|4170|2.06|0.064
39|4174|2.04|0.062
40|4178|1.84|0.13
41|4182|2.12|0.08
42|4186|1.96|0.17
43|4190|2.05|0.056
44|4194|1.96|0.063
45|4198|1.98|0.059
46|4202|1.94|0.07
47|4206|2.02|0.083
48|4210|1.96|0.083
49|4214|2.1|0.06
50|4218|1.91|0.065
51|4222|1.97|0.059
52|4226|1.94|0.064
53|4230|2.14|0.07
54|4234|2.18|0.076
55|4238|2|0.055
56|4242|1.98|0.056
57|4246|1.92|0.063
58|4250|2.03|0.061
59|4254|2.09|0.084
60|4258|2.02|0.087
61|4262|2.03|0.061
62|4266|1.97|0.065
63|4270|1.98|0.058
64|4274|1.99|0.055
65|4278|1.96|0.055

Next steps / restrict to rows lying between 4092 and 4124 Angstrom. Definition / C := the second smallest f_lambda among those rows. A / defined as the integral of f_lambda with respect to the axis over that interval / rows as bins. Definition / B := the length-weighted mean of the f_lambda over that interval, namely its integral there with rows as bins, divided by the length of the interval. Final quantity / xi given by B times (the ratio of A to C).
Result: 85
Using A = 80.0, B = 2.5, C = 2.35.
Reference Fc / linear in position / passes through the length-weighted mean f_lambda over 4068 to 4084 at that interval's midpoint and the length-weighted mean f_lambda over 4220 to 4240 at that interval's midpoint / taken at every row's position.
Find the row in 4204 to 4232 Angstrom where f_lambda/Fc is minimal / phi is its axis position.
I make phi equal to 4218 Angstrom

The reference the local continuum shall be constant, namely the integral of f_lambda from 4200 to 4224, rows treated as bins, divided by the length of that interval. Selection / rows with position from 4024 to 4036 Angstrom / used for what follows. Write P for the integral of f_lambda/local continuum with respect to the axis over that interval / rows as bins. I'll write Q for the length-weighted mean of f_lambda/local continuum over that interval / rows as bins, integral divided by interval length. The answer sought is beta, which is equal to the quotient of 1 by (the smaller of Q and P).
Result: 0.88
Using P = 13.6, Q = 1.14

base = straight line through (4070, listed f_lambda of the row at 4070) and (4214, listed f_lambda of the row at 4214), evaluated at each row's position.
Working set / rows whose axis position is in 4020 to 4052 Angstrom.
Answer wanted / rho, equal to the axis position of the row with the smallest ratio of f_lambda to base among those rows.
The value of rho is 4034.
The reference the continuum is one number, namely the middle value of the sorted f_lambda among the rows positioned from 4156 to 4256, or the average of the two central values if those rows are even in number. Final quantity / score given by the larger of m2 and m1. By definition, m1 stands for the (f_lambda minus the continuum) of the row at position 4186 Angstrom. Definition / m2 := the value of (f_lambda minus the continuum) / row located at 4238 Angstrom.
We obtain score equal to -0.02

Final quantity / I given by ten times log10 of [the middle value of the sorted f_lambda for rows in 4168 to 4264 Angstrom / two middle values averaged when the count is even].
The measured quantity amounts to 3.0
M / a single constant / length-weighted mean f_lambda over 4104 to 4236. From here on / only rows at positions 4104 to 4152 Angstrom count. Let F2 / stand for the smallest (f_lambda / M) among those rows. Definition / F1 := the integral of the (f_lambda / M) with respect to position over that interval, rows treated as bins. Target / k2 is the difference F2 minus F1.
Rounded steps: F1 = 52.5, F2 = 1.00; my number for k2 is -51.5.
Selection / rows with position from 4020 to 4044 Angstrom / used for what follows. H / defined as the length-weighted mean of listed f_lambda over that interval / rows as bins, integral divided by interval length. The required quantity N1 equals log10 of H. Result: 0.358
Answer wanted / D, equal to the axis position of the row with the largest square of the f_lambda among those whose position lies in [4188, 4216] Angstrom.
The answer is 4214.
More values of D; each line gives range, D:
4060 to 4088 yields 4082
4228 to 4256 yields 4234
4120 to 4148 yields 4130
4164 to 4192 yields 4166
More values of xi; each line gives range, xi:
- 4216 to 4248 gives 67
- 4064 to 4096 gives 82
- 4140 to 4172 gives 71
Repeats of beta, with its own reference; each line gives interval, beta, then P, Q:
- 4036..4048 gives 0.85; 14.1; 1.17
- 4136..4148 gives 0.89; 13.5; 1.12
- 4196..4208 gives 1.00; 12.0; 1.00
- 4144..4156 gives 0.92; 13.0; 1.08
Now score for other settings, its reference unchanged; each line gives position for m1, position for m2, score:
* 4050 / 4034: 0.25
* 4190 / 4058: 0.25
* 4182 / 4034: 0.19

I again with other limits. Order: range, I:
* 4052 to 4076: 3.6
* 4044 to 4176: 3.6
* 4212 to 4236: 3.1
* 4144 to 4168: 3.3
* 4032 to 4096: 3.6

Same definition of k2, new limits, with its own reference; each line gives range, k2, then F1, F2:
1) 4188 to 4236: -44.1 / 45.0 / 0.89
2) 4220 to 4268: -44.4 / 45.3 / 0.90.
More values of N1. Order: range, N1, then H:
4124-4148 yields 0.359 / 2.29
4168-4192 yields 0.304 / 2.01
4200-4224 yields 0.297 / 1.98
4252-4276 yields 0.304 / 2.01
